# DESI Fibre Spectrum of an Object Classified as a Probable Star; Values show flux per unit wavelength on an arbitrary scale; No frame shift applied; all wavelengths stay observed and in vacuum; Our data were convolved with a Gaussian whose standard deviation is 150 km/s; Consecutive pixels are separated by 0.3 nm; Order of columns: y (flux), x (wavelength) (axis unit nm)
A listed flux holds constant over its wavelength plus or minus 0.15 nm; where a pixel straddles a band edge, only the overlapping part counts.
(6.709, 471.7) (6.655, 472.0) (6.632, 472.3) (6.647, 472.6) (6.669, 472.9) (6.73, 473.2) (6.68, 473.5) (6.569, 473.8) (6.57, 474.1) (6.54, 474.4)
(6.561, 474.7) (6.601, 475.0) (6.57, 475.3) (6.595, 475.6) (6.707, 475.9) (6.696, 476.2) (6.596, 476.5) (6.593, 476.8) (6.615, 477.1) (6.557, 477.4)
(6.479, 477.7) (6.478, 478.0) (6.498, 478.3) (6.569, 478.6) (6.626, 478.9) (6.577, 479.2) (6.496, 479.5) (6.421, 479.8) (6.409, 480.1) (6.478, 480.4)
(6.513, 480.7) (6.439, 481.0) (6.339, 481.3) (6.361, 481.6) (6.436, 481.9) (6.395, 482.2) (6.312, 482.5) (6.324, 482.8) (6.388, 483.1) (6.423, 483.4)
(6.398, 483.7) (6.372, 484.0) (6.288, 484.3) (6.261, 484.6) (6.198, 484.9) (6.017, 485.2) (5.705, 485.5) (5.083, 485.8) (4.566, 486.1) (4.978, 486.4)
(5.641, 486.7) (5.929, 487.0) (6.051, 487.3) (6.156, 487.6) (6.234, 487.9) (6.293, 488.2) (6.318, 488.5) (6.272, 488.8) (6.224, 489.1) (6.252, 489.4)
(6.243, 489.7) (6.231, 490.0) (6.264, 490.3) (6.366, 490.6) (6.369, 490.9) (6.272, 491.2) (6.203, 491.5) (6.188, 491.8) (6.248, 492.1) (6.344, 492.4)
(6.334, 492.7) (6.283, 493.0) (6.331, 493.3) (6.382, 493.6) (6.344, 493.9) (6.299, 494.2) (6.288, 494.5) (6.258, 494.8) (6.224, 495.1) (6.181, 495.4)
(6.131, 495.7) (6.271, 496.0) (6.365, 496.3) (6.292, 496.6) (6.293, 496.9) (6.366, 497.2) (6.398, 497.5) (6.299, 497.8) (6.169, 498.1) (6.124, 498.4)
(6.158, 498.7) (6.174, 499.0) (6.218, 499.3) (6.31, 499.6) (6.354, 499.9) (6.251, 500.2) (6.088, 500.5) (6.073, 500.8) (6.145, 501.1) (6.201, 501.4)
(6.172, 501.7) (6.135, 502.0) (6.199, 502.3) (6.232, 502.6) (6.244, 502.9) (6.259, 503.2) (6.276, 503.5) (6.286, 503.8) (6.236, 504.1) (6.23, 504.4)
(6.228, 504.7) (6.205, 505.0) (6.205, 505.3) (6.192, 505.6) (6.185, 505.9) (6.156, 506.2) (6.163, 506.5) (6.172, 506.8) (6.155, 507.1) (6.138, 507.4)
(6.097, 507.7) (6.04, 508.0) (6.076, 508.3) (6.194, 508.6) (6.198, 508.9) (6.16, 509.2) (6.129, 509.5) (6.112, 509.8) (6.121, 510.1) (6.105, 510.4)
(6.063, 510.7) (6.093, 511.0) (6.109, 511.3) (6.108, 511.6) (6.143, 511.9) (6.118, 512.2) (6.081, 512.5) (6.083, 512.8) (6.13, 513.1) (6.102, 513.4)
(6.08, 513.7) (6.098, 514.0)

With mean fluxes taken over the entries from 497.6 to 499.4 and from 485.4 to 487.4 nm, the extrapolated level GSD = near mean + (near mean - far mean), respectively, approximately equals 7.0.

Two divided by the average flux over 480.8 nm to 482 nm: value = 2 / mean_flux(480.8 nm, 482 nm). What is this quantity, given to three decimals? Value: 0.313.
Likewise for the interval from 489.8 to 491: 0.317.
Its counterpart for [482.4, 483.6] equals 0.314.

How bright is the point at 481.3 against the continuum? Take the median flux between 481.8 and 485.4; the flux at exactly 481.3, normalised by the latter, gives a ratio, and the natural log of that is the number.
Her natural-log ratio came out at -0.001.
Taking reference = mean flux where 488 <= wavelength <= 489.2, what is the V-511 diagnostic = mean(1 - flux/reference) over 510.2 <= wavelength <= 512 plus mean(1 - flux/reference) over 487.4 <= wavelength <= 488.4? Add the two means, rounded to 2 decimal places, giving 0.04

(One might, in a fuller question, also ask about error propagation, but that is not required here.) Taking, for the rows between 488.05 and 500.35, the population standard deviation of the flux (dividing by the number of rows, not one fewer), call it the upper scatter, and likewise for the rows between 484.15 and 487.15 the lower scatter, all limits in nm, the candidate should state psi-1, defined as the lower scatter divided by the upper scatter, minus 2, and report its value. 6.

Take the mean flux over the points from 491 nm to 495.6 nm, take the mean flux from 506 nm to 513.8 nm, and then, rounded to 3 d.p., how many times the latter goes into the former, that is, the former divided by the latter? 1.026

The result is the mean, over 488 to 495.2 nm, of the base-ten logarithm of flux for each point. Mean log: 0.798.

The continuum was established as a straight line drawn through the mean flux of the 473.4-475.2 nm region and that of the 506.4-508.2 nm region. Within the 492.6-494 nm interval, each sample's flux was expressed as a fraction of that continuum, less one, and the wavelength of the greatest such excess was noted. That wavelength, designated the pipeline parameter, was 493.6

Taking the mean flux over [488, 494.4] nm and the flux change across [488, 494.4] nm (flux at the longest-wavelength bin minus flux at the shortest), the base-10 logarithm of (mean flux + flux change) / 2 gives 0.498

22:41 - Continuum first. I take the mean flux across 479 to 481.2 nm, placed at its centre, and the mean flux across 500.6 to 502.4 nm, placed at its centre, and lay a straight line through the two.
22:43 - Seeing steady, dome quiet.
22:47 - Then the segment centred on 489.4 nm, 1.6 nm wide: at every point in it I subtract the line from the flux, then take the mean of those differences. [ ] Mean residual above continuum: -0.09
